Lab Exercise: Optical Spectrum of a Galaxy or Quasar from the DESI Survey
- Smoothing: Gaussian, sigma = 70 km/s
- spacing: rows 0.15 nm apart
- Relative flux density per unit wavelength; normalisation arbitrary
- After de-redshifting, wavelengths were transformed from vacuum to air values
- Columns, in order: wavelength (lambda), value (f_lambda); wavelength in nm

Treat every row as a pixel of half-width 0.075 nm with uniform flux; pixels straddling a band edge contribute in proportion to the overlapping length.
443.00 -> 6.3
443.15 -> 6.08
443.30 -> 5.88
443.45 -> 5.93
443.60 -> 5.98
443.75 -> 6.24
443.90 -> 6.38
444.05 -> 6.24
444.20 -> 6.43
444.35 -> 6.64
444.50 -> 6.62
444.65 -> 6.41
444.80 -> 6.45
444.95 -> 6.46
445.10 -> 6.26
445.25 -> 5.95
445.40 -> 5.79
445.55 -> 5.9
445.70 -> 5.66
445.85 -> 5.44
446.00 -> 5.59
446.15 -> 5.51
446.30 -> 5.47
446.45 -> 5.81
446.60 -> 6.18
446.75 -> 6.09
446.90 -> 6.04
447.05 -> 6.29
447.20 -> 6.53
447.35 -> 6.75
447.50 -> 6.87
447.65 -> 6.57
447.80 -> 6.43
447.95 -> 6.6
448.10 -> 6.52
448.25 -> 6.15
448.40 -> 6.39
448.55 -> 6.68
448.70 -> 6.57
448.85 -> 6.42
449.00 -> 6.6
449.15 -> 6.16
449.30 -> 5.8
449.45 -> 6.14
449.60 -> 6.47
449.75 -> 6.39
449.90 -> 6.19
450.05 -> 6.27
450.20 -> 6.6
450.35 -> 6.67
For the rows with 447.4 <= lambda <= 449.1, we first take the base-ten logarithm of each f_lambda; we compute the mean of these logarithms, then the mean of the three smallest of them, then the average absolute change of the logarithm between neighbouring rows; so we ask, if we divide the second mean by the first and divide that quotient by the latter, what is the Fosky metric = 72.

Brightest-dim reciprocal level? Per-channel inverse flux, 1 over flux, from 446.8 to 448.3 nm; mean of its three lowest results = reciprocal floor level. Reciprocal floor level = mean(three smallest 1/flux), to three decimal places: 0.148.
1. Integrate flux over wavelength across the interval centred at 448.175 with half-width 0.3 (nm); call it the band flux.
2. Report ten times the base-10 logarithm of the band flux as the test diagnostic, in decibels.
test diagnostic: 5.85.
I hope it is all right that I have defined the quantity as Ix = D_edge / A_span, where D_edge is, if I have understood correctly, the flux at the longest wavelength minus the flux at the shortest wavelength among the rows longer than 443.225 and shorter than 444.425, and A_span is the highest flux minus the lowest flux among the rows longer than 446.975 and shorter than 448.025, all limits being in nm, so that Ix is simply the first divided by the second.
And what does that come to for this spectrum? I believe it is 1.3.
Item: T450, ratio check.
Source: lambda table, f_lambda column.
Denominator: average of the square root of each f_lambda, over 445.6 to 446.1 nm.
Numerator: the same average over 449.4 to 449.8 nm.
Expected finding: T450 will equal 1.07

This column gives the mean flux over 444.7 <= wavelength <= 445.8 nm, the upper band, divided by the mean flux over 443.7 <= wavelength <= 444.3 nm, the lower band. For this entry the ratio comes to 0.96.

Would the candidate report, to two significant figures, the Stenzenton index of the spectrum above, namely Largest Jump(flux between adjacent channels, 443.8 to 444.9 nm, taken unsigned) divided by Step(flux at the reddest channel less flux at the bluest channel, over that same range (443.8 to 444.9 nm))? 3.0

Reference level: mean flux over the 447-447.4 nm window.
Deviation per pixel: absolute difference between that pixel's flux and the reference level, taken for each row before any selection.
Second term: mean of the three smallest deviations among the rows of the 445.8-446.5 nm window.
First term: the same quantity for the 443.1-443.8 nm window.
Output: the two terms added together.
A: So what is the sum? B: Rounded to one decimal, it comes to 1.3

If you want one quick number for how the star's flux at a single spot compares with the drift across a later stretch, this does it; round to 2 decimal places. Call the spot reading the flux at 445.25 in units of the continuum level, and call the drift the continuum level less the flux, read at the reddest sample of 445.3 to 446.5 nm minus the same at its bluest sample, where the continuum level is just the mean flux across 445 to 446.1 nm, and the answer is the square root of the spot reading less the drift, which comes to 1.02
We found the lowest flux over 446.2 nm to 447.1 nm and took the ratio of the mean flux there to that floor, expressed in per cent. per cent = 109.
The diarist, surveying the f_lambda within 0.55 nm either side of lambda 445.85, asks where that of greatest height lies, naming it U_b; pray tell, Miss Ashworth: 445.55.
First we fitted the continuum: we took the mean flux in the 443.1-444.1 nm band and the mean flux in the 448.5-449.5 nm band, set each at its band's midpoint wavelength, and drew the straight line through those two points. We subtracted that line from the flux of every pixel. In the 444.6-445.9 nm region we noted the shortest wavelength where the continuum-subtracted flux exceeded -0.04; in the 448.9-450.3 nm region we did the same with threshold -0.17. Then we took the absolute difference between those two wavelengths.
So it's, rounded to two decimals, 4.35 nm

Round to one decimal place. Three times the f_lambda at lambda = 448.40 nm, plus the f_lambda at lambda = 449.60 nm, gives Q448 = 25.6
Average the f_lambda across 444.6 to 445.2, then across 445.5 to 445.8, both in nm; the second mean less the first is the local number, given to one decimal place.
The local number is -0.6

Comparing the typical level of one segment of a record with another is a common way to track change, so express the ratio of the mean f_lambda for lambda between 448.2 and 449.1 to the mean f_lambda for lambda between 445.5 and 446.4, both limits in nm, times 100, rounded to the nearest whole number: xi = 116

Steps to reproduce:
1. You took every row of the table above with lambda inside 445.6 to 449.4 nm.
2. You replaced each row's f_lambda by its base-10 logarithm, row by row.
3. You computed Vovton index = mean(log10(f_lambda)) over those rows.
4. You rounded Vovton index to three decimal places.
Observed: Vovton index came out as 0.792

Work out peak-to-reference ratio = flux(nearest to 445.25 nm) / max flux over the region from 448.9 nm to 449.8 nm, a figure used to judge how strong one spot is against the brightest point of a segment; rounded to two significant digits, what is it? 0.90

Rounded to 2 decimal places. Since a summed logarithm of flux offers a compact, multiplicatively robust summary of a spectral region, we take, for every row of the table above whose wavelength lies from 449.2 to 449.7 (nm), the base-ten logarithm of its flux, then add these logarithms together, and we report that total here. 2.36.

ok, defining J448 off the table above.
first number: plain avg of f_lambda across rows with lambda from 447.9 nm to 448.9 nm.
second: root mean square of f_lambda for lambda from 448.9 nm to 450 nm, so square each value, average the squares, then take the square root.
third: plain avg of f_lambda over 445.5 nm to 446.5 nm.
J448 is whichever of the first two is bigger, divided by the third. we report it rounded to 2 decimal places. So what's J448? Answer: 1.15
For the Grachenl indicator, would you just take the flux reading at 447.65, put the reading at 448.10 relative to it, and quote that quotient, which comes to 0.99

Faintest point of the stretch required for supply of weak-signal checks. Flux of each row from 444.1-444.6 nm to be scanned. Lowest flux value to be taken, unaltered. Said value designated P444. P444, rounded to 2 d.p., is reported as 6.43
